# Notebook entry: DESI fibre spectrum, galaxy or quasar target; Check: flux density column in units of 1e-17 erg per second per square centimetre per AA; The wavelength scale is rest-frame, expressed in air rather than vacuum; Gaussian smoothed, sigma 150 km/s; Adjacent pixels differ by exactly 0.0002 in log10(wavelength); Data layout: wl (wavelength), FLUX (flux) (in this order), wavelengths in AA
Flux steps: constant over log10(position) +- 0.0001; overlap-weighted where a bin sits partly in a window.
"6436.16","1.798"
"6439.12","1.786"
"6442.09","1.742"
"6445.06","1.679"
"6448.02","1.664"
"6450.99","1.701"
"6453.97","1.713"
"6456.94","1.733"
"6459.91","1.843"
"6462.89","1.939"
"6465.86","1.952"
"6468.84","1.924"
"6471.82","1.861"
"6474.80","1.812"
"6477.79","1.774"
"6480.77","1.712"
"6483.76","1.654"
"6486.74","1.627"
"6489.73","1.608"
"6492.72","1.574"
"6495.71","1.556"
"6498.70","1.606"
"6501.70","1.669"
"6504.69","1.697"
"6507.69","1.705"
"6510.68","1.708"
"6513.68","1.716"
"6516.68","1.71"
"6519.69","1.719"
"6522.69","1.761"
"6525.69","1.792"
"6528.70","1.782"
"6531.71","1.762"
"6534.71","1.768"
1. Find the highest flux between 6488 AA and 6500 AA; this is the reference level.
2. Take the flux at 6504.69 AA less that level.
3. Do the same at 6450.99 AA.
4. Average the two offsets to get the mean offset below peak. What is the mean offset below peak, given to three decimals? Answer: 0.091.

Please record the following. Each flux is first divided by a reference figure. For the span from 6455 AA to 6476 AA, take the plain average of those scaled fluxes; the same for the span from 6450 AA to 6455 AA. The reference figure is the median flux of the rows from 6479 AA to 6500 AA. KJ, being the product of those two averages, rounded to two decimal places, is 1.23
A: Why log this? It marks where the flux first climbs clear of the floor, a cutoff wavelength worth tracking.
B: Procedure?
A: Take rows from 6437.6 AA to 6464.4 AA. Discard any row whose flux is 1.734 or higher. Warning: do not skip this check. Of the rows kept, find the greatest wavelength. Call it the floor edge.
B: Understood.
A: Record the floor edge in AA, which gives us 6456.94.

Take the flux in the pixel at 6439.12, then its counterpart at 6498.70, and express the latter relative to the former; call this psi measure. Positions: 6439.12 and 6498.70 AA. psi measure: 0.90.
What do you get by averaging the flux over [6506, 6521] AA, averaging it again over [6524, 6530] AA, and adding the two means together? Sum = 3.50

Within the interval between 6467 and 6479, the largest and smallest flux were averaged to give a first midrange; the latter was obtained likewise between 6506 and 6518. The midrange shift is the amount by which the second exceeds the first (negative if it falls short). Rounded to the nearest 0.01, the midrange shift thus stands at -0.14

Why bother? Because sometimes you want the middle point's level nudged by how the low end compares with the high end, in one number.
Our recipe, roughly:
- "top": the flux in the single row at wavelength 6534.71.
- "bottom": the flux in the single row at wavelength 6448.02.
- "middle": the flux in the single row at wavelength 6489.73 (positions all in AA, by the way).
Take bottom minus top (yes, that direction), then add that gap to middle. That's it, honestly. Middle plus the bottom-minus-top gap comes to 1.50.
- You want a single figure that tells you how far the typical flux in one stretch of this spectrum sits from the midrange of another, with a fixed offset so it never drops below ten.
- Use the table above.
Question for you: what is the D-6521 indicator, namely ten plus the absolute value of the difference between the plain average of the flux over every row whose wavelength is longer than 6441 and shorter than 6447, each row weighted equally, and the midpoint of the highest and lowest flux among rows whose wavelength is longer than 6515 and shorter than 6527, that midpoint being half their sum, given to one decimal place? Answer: 10.0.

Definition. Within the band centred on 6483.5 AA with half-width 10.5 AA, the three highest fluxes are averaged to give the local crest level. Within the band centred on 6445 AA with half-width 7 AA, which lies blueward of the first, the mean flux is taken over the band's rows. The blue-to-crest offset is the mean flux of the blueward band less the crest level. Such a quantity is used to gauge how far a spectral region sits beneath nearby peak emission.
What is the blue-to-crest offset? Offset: -0.05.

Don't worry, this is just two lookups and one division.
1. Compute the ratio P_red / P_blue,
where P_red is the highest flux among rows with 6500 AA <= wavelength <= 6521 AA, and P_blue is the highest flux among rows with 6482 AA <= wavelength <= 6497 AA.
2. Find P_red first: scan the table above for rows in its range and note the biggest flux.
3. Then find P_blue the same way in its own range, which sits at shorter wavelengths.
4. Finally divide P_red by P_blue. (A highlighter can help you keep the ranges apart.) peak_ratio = 1.04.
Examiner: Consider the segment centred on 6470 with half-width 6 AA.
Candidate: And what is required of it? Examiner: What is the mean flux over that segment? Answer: 1.89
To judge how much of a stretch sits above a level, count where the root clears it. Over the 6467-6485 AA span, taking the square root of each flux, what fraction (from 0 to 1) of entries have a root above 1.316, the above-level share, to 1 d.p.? 0.7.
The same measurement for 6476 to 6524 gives 0.1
